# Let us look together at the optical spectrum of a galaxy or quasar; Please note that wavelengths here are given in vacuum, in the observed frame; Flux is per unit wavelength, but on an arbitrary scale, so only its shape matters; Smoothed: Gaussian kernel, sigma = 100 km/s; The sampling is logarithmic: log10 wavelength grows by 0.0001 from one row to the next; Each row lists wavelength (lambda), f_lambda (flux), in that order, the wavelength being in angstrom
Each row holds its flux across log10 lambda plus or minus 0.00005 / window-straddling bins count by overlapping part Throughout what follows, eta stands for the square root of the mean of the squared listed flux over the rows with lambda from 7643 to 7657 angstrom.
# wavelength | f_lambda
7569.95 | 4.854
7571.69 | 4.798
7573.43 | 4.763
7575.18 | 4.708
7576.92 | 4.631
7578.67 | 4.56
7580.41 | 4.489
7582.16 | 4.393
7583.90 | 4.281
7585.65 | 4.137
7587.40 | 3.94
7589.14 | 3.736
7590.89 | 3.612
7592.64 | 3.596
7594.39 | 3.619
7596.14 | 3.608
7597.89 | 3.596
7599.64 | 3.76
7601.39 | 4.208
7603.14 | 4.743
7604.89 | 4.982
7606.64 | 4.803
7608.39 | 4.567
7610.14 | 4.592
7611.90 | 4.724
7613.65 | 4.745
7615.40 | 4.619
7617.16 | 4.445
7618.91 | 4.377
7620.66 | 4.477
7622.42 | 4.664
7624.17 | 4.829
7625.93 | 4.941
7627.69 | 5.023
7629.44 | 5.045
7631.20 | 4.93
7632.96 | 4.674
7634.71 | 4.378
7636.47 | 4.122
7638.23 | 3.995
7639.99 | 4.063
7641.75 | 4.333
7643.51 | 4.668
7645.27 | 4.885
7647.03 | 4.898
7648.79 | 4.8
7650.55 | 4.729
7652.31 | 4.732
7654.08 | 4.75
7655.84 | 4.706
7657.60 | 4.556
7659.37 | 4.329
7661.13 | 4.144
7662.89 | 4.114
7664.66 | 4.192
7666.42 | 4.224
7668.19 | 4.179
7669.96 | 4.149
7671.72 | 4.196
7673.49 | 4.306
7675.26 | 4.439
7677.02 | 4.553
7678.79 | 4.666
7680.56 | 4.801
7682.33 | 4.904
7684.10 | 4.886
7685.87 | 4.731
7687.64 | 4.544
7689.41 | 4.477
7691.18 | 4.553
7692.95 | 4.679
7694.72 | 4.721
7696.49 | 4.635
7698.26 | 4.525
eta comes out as 4.8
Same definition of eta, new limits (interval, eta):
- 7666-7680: 4.3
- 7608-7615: 4.7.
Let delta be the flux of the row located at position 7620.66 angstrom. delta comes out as 4.477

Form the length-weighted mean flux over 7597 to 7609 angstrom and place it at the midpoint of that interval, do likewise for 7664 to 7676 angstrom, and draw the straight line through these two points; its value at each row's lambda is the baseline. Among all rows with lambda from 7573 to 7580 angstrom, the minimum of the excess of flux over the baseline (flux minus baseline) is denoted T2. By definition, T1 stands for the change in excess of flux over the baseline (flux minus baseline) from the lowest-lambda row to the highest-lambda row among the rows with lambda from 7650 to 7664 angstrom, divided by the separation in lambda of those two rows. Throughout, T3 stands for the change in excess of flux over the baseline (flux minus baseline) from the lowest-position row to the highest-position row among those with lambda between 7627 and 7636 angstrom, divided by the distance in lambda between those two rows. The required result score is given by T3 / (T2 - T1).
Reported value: -0.5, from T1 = -0.048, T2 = 0.1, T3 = -0.09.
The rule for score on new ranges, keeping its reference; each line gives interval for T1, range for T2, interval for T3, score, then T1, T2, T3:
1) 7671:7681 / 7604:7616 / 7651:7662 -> -0.5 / 0.071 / 0.2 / -0.06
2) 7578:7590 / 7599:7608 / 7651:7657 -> 0.0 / -0.077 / -0.6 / -0.01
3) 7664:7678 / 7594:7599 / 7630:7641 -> 0.1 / 0.031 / -0.8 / -0.10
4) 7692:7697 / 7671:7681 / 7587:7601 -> 0.4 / -0.010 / 0.0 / -0.01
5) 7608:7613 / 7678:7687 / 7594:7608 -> 0.2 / 0.047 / 0.4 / 0.10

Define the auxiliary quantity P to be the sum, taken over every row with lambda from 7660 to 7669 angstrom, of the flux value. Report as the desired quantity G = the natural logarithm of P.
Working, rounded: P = 20.9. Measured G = 3.04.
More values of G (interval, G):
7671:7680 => 3.10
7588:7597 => 2.90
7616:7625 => 3.13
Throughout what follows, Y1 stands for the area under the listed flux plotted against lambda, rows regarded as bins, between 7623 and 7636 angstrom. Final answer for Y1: 62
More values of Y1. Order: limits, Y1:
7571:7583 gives 55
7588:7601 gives 48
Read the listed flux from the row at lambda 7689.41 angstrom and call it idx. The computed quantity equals 4.477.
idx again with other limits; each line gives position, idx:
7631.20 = 4.93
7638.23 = 3.995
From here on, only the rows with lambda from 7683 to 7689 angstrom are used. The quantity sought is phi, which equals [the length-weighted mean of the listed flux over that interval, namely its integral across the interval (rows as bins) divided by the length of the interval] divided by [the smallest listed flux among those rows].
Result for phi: 1.04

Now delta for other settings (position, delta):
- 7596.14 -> 3.608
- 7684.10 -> 4.886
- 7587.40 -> 3.94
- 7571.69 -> 4.798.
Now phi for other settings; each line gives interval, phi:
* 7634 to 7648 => 1.11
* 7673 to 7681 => 1.06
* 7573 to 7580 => 1.02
